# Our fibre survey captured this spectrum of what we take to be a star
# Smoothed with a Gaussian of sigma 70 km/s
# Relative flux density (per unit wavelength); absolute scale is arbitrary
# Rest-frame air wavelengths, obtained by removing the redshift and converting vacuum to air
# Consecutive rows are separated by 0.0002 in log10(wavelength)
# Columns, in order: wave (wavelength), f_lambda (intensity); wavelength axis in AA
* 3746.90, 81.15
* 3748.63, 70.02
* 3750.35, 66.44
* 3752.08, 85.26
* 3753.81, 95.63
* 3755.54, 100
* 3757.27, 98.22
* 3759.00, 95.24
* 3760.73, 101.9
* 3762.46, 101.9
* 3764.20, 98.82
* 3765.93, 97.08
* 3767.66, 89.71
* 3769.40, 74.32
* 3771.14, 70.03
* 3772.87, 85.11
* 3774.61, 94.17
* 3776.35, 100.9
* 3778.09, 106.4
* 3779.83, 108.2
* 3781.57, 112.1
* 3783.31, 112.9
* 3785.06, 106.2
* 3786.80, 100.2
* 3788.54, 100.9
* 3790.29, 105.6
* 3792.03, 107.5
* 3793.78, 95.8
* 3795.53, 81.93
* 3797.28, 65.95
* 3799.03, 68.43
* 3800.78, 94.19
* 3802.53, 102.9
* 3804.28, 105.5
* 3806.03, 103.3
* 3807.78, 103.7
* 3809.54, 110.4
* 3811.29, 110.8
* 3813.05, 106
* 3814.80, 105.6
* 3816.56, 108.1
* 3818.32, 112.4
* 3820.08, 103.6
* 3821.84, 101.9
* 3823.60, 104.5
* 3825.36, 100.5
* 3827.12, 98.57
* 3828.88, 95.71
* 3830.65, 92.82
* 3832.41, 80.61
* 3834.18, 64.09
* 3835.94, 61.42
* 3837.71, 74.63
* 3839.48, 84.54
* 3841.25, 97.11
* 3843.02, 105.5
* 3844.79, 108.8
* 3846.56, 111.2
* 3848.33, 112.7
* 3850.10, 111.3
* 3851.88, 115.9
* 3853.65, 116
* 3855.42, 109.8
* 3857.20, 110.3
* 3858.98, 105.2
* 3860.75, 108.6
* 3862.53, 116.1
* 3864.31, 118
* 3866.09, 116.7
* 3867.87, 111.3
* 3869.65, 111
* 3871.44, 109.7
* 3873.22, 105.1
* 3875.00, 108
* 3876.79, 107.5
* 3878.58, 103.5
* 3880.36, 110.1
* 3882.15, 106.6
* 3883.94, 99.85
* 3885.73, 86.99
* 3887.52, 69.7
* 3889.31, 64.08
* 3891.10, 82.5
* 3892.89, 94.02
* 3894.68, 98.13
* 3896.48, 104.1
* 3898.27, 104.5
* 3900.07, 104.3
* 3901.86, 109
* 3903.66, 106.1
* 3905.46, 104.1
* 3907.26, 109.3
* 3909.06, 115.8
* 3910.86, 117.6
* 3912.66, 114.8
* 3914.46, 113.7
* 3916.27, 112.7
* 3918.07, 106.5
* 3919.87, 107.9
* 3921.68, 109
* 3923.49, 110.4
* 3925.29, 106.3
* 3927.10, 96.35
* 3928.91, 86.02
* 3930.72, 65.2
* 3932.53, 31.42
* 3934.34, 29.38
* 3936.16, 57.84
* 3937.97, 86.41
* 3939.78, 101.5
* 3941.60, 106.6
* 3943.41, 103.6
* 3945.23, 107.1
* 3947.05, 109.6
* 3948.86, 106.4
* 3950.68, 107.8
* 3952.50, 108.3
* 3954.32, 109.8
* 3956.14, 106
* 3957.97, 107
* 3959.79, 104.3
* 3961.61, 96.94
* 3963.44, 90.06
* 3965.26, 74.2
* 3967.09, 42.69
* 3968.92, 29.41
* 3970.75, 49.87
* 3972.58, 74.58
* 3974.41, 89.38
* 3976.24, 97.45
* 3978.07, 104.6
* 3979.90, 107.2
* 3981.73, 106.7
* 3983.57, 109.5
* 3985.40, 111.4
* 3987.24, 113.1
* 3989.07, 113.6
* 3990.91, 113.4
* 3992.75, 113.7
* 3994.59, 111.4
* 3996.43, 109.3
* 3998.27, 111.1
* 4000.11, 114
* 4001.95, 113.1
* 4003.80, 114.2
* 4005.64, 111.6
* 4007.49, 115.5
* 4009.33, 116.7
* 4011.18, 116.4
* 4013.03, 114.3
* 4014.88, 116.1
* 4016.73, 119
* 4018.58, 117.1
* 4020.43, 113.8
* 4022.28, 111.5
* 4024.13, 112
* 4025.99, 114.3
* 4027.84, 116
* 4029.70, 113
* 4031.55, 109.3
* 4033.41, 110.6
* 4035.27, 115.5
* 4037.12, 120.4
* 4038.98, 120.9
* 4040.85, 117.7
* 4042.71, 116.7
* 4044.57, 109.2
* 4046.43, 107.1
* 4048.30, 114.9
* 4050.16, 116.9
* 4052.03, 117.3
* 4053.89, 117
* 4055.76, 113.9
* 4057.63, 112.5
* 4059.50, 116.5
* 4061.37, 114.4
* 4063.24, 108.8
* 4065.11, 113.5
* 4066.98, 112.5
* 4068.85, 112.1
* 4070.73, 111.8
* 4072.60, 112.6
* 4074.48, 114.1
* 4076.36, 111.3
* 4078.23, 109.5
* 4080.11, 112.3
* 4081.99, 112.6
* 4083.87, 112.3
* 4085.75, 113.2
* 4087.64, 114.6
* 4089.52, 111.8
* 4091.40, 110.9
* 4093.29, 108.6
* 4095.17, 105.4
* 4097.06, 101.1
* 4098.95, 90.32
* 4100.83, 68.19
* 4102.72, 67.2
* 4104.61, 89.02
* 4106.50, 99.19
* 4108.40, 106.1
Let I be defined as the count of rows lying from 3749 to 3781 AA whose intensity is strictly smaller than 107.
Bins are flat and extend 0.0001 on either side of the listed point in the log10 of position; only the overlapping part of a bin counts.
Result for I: 17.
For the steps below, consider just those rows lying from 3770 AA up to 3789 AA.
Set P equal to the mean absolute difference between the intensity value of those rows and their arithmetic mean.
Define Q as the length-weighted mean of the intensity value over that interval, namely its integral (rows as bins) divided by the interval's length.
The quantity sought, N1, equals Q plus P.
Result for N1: 108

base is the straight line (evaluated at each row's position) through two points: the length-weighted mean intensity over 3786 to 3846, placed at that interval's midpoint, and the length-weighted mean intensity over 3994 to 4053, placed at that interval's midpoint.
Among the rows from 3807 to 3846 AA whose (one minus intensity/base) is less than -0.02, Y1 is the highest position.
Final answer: 3844.79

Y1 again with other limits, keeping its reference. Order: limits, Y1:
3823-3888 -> 3882.15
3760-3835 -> 3825.36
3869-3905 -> 3903.66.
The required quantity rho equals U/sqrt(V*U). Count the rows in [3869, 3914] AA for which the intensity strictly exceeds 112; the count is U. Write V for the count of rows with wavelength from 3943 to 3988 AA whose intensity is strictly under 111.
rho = 0.4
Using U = 3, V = 23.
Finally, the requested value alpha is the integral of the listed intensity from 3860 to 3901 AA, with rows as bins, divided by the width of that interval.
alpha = 102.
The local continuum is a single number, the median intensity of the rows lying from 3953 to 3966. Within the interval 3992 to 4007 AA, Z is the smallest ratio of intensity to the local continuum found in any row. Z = 1.05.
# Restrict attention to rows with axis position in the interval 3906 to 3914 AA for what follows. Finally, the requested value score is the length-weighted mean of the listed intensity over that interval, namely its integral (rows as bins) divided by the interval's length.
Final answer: 114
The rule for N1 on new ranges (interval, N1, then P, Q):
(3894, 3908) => 107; 2.4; 105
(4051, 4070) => 116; 2.0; 114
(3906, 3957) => 115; 16.7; 98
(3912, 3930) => 112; 6.1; 106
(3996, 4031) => 116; 1.9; 114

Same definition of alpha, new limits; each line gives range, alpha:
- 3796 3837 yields 95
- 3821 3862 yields 99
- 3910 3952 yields 95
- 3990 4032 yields 114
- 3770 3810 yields 97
